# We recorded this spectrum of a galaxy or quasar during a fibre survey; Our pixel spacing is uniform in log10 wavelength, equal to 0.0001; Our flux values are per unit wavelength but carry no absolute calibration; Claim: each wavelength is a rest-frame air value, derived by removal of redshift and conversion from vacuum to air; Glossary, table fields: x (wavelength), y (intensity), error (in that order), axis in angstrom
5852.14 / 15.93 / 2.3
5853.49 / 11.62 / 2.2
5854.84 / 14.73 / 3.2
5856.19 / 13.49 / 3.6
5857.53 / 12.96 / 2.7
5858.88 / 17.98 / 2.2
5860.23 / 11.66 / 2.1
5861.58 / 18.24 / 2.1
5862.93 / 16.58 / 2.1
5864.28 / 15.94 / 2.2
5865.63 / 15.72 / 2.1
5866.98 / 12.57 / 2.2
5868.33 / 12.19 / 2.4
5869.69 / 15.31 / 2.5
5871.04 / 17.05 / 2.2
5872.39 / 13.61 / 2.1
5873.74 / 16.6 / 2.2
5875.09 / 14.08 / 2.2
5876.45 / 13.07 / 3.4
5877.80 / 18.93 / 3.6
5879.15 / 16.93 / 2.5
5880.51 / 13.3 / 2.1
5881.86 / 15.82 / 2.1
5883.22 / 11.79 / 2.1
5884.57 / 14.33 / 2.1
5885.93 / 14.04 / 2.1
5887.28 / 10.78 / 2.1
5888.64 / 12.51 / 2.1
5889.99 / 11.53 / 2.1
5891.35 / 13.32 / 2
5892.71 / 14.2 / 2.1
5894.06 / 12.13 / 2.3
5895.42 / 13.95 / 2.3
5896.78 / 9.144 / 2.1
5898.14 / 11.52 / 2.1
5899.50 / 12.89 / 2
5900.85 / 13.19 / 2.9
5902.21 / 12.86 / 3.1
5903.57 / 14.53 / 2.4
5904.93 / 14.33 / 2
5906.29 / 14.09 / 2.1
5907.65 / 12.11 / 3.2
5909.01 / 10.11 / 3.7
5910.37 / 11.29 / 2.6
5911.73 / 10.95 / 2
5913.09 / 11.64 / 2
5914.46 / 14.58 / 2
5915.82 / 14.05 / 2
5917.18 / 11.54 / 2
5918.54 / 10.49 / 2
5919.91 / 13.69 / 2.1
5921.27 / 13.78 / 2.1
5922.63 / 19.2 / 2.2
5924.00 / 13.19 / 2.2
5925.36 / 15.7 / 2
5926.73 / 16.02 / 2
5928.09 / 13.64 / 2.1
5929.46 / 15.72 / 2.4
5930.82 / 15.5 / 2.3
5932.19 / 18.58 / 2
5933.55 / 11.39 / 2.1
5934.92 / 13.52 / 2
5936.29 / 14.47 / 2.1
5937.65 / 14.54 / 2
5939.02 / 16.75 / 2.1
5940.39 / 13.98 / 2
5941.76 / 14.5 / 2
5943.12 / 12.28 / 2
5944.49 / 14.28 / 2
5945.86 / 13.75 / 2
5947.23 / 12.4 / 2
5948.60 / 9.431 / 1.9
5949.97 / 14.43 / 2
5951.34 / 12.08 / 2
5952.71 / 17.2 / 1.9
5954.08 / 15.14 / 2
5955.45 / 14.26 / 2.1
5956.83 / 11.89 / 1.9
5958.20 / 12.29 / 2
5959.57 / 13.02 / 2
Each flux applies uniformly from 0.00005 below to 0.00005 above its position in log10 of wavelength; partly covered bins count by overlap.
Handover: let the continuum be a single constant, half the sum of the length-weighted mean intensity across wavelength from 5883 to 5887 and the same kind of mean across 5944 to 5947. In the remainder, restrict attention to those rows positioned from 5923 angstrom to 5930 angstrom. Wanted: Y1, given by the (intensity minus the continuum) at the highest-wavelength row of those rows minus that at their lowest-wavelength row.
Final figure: 3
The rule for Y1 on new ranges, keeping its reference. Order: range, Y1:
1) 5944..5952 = -2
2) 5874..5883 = 2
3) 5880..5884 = -2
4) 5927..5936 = 0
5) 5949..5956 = 0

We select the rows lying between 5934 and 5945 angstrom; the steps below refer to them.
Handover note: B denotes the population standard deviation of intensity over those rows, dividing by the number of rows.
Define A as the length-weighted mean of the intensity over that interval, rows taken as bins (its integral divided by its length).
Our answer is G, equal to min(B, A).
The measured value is 1.2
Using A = 14.2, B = 1.2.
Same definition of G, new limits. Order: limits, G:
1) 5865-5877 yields 1.7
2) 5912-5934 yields 2.4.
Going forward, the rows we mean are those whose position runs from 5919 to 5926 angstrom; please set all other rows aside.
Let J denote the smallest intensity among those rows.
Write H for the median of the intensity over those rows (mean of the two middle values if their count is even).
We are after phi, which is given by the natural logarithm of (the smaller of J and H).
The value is 2.6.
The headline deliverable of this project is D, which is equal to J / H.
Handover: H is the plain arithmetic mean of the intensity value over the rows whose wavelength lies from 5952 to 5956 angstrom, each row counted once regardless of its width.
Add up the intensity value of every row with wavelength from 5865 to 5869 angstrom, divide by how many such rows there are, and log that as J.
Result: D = 0.87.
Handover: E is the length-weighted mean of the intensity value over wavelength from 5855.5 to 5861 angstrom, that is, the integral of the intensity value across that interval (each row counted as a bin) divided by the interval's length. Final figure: 14.1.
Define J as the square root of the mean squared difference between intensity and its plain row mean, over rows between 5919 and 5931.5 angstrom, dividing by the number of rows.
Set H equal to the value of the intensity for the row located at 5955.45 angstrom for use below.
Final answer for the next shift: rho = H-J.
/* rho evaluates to 12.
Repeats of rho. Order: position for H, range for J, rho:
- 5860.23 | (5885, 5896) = 10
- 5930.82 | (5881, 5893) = 14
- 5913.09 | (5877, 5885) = 9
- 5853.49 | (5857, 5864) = 9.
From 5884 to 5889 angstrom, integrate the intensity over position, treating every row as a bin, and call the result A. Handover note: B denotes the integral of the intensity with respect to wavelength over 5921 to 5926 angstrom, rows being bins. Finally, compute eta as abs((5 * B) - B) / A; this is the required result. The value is 4.8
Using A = 65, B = 78.0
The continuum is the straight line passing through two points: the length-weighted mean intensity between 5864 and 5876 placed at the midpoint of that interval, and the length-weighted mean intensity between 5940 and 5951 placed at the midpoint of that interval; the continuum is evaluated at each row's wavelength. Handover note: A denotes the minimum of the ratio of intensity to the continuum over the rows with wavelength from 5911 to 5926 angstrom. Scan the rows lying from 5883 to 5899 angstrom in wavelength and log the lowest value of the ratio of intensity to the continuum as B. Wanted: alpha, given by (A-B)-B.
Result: -0.5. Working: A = 0.768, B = 0.65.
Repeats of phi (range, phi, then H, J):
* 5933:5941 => 2.4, 14.2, 11.39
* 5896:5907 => 2.2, 13.0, 9.144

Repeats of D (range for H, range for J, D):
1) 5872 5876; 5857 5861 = 0.96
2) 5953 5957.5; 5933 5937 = 0.95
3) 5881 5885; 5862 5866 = 1.15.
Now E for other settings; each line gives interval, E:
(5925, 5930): 15.2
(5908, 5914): 11.2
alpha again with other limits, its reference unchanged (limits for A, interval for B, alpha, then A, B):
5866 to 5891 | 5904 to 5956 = -0.7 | 0.752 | 0.72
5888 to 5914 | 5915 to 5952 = -0.8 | 0.647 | 0.72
